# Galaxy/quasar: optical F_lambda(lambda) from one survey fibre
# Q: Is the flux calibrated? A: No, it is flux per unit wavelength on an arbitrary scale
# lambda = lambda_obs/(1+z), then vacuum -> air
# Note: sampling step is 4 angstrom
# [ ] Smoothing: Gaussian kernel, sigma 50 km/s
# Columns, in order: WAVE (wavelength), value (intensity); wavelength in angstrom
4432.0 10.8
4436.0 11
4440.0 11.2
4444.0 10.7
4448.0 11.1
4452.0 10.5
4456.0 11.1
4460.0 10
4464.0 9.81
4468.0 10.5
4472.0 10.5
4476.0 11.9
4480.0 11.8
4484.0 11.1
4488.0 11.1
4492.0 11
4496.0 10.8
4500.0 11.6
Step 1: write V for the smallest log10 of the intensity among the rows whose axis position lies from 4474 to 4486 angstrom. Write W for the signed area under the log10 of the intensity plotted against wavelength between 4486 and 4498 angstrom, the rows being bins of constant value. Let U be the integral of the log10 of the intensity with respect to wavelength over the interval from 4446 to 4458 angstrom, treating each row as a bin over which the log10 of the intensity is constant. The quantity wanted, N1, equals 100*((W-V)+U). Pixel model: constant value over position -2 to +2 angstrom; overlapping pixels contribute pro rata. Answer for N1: 2388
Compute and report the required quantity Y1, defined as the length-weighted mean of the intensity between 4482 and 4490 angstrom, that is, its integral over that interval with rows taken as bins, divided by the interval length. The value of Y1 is 11.1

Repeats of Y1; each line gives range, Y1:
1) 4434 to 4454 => 10.9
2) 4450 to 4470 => 10.4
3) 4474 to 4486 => 11.6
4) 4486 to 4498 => 11.0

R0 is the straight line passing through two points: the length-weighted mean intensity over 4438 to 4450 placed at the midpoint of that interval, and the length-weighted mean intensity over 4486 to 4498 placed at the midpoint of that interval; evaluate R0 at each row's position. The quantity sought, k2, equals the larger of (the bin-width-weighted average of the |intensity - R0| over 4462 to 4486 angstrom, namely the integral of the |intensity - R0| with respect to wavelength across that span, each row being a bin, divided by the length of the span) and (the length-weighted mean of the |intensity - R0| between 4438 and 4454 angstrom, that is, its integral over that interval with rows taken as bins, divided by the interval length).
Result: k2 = 0.67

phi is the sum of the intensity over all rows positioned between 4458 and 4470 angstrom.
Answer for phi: 30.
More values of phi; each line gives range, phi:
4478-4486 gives 23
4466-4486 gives 56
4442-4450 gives 22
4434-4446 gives 33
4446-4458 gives 33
